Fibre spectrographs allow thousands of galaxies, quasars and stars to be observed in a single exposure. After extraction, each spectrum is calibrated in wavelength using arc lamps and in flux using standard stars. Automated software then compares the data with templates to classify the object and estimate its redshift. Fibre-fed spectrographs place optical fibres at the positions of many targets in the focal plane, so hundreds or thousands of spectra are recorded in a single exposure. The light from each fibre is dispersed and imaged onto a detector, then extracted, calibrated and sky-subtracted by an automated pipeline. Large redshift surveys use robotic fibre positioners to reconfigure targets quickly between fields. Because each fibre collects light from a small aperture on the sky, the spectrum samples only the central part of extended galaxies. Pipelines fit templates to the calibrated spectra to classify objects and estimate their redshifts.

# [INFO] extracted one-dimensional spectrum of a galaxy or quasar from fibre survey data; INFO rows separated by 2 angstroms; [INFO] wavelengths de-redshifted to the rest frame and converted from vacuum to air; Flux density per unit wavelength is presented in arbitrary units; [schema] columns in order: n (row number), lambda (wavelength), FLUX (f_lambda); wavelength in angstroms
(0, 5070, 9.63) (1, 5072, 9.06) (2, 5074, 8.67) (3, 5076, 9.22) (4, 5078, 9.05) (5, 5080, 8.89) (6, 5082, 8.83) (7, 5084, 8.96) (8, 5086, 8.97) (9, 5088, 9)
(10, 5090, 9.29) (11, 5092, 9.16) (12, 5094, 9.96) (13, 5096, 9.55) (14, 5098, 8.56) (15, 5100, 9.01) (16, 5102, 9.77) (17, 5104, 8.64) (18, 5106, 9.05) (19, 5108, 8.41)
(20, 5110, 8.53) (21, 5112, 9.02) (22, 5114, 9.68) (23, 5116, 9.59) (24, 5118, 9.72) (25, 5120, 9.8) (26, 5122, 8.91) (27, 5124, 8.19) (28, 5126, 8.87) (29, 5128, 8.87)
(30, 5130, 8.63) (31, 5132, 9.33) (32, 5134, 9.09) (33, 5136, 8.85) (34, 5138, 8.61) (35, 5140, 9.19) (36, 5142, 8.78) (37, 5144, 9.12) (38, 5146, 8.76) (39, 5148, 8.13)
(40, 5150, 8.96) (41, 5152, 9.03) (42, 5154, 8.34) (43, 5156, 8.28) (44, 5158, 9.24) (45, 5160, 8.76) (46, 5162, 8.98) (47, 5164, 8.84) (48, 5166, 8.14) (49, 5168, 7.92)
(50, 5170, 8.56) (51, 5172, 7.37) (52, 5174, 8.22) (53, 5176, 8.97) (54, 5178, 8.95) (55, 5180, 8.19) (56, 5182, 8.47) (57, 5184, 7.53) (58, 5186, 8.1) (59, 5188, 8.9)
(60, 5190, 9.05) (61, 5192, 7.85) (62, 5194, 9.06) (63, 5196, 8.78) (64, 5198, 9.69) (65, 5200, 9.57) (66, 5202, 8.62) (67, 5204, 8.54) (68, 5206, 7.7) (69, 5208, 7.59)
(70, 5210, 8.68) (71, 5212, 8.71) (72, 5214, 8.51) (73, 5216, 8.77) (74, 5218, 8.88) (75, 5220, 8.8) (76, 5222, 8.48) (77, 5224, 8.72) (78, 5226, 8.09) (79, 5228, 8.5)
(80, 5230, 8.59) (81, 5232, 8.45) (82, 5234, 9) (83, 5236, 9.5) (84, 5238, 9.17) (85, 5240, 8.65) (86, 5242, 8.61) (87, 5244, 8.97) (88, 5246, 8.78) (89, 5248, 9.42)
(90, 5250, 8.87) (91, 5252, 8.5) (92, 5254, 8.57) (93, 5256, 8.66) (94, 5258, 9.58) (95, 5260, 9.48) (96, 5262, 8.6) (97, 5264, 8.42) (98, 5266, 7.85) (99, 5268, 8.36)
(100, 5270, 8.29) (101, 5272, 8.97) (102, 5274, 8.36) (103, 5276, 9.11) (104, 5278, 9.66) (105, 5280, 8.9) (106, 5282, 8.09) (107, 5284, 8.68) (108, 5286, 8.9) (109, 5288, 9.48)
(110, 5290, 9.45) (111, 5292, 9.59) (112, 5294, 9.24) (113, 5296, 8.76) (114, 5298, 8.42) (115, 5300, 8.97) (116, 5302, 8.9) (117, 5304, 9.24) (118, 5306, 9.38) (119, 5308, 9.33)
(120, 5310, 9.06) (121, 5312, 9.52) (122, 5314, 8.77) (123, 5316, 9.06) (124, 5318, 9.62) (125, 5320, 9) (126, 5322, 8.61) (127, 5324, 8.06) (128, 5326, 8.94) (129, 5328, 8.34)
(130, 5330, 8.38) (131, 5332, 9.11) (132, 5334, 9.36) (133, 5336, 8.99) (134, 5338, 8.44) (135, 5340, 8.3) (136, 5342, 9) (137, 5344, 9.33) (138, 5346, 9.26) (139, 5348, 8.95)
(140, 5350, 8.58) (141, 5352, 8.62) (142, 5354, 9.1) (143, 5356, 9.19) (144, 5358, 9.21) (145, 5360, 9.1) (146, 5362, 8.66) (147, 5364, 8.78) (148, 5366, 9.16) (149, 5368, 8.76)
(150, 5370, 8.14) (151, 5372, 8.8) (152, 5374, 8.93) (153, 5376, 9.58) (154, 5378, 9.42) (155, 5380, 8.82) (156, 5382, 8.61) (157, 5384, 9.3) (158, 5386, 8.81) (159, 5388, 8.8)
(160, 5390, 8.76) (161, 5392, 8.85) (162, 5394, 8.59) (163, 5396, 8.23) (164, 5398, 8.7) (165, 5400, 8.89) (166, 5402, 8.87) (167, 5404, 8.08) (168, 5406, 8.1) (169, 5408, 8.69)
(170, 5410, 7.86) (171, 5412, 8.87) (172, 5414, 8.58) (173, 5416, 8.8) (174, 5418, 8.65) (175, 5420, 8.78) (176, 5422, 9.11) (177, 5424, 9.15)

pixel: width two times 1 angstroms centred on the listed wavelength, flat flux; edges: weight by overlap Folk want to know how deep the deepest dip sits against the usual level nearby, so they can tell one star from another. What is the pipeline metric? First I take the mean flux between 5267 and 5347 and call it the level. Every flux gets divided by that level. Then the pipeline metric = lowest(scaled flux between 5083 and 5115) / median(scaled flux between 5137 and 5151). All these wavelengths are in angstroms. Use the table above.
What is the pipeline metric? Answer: 0.96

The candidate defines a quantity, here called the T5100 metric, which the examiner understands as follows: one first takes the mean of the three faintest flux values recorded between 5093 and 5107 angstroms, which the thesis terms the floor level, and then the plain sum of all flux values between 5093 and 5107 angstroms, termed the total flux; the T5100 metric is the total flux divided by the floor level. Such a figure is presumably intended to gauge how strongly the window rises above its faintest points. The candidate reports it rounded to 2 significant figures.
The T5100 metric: 7.4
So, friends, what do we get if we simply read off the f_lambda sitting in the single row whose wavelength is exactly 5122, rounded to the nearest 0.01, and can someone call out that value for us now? 8.91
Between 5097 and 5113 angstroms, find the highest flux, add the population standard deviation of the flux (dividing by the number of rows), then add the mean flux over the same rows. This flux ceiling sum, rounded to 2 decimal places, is 19.06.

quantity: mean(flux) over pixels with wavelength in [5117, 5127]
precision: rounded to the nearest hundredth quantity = 9.10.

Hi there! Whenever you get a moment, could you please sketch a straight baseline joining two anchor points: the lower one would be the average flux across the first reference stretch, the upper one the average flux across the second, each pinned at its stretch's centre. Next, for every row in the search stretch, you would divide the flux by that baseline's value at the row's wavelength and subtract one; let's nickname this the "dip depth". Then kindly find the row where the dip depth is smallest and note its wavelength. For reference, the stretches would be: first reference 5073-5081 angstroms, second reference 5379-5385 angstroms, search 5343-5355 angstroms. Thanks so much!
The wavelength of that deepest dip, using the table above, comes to 5350 angstroms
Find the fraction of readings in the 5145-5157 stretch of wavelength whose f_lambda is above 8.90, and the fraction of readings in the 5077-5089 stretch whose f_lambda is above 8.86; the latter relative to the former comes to 2.5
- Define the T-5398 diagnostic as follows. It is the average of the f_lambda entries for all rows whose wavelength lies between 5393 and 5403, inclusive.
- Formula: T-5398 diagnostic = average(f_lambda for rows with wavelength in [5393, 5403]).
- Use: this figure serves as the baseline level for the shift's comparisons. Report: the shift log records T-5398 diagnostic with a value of 8.7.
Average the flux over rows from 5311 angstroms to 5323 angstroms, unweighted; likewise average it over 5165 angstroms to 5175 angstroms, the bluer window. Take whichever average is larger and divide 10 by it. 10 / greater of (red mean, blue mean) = 1.10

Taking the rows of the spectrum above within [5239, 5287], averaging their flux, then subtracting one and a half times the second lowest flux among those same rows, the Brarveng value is -3.37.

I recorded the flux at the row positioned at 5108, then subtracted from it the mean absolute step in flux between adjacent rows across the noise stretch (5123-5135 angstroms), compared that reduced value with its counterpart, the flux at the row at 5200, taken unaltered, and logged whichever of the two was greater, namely 9.57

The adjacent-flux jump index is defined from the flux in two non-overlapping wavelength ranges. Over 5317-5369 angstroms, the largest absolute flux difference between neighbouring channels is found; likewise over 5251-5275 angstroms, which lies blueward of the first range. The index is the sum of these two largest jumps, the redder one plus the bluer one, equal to 1.80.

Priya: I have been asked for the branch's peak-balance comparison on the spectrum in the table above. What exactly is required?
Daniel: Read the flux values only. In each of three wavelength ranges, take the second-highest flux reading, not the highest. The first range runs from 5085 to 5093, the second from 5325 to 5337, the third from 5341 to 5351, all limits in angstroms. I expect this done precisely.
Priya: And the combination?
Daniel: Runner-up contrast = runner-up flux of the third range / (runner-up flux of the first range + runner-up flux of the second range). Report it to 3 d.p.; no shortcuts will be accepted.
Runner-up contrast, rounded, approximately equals 0.507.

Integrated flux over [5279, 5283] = 34.0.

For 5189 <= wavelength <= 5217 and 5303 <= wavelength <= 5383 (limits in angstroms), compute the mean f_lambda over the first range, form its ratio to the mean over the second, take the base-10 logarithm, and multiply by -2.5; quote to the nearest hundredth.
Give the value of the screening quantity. 0.04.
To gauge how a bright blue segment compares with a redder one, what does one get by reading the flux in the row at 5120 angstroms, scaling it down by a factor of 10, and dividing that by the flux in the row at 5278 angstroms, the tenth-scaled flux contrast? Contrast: 0.101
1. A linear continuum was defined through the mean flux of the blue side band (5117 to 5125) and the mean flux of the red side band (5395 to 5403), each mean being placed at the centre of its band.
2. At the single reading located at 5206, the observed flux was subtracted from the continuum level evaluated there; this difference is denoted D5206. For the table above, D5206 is 1.3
